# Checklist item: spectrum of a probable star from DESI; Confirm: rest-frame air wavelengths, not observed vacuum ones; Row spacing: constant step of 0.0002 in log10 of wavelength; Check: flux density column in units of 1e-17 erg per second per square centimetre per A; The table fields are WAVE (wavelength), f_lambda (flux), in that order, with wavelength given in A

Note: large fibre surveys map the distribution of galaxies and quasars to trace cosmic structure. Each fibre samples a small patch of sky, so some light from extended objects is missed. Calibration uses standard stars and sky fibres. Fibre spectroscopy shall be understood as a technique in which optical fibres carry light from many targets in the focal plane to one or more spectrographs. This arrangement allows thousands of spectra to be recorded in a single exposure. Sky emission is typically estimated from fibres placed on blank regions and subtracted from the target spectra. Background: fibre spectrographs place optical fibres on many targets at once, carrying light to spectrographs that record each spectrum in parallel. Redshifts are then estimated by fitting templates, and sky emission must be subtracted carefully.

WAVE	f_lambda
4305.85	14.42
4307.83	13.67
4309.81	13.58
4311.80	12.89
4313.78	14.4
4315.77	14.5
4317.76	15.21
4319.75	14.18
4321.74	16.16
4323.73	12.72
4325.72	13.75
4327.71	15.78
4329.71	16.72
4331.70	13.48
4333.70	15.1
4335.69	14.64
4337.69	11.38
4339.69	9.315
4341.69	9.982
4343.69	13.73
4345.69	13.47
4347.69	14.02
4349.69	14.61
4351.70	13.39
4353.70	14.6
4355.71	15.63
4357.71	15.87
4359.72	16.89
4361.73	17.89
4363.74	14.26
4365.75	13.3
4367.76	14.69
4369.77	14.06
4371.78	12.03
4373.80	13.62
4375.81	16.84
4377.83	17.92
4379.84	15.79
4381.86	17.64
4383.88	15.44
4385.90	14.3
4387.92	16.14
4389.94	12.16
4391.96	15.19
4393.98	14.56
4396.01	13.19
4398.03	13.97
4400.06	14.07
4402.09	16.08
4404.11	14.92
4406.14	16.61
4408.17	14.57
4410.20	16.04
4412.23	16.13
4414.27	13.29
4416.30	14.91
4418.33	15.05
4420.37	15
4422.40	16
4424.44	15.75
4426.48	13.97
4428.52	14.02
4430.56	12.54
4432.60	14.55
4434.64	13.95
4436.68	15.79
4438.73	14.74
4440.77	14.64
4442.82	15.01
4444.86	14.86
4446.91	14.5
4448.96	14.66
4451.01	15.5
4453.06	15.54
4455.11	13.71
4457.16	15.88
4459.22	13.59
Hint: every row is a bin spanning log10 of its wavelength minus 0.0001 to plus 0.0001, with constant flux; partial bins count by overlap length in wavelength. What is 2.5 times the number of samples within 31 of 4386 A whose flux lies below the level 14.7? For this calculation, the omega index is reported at 35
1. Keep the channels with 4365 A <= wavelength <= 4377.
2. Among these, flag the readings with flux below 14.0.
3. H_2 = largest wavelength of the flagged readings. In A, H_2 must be 4373.80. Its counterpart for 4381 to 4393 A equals 4389.94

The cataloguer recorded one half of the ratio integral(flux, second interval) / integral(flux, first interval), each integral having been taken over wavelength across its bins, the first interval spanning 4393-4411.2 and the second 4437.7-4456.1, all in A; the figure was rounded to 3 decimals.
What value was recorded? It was 0.502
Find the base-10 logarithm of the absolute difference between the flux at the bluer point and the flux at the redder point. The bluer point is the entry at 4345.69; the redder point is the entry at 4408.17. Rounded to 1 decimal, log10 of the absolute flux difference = 0.0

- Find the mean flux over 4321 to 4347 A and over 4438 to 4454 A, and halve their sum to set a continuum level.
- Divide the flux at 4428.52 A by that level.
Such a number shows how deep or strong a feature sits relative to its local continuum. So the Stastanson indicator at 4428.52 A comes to 0.98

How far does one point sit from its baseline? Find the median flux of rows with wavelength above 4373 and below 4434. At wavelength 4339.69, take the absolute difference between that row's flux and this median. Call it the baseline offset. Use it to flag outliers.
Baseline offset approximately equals 5.6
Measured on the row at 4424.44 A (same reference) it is 0.8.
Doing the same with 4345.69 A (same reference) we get 1.5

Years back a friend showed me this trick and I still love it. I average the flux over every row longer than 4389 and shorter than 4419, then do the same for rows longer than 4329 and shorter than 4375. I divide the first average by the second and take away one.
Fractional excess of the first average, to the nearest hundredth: 0.05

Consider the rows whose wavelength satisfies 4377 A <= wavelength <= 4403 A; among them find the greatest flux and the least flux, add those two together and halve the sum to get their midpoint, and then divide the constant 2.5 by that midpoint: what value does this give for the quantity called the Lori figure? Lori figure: 0.166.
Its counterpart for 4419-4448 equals 0.175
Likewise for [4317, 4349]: 0.192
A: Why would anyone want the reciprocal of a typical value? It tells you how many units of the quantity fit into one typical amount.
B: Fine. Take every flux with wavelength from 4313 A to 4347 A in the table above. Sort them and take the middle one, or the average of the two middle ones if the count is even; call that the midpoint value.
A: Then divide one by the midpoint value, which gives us 0.0705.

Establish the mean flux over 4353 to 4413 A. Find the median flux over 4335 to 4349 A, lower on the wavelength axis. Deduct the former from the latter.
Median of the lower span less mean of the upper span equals -1.7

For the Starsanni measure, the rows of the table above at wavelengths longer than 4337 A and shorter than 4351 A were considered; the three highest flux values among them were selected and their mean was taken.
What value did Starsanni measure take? 14.1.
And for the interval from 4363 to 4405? 17.5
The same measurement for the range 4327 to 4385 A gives 17.8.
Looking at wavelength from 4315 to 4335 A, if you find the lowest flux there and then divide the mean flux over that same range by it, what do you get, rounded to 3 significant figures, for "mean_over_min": 1.16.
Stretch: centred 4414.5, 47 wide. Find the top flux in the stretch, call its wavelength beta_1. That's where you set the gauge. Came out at 4406.14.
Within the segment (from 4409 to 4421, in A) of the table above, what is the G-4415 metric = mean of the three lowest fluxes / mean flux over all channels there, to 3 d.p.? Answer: 0.956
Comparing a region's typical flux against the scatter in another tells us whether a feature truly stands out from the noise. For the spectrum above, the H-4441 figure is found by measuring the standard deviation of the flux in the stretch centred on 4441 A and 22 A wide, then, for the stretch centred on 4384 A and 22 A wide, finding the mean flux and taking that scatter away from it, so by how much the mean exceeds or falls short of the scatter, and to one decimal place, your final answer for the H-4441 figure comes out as 14.6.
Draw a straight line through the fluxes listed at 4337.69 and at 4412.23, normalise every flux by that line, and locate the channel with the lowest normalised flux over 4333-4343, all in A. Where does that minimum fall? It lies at 4339.69 A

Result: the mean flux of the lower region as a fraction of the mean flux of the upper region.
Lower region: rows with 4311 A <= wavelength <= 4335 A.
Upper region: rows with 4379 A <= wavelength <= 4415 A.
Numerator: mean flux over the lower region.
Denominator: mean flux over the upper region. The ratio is 0.97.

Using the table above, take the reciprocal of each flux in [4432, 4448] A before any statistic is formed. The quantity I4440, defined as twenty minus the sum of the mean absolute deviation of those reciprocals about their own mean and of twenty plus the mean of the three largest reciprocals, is -0.071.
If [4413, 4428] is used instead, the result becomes -0.075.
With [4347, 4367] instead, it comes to -0.079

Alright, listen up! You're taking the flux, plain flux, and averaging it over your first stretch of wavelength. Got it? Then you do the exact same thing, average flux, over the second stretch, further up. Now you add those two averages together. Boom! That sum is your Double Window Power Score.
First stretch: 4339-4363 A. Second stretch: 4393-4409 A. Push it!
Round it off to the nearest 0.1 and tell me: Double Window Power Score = 28.9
